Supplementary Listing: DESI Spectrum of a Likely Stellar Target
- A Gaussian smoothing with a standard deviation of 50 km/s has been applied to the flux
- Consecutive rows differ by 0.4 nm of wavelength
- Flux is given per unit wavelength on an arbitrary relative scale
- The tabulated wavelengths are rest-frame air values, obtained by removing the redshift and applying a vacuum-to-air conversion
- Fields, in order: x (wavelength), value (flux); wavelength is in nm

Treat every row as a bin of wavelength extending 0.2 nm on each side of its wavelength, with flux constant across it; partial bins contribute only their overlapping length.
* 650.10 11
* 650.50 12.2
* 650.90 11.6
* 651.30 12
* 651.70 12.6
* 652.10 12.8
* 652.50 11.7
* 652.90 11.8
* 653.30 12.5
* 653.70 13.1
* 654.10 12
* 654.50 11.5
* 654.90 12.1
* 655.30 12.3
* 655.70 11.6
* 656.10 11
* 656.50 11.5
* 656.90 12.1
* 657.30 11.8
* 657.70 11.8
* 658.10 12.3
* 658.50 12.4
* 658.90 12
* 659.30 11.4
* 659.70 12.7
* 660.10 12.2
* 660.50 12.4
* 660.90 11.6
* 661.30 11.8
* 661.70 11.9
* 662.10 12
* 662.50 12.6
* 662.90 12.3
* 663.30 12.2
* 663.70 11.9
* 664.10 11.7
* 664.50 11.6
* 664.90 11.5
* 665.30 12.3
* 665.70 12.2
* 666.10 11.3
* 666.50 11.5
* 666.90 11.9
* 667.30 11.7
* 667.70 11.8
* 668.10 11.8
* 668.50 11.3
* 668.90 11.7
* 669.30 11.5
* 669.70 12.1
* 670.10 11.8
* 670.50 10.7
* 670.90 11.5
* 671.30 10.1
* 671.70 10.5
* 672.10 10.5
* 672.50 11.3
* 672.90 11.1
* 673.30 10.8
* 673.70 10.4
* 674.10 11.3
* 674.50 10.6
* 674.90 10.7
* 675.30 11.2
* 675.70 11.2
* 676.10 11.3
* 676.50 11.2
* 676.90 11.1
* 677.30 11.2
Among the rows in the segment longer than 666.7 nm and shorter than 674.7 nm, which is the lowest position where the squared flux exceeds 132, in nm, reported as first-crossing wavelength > 666.90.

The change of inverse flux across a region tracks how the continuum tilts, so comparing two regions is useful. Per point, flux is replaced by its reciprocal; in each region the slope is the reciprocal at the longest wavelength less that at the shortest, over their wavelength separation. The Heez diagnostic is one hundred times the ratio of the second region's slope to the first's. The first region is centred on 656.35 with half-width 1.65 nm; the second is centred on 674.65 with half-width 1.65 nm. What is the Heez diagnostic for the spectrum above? -195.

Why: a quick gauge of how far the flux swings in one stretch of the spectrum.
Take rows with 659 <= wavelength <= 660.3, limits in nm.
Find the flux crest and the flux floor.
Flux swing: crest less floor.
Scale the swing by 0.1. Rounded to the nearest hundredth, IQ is 0.13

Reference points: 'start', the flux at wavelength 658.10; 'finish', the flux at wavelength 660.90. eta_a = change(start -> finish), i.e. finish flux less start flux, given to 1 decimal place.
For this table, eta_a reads -0.7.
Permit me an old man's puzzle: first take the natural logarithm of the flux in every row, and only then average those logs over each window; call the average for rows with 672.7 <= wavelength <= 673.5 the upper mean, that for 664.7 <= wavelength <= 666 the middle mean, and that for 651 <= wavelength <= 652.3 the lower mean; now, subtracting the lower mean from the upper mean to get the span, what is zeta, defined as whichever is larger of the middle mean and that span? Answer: 2.48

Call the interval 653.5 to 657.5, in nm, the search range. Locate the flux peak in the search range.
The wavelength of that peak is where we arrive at 653.70 nm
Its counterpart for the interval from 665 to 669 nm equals 665.30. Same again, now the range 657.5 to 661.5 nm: 659.70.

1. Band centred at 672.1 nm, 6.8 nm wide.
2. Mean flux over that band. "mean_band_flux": 11.0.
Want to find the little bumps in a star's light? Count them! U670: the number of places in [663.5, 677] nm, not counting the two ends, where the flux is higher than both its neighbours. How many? 8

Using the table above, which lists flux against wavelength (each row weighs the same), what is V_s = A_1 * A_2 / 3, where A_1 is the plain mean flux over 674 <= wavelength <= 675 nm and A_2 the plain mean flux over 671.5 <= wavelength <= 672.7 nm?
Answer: 39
